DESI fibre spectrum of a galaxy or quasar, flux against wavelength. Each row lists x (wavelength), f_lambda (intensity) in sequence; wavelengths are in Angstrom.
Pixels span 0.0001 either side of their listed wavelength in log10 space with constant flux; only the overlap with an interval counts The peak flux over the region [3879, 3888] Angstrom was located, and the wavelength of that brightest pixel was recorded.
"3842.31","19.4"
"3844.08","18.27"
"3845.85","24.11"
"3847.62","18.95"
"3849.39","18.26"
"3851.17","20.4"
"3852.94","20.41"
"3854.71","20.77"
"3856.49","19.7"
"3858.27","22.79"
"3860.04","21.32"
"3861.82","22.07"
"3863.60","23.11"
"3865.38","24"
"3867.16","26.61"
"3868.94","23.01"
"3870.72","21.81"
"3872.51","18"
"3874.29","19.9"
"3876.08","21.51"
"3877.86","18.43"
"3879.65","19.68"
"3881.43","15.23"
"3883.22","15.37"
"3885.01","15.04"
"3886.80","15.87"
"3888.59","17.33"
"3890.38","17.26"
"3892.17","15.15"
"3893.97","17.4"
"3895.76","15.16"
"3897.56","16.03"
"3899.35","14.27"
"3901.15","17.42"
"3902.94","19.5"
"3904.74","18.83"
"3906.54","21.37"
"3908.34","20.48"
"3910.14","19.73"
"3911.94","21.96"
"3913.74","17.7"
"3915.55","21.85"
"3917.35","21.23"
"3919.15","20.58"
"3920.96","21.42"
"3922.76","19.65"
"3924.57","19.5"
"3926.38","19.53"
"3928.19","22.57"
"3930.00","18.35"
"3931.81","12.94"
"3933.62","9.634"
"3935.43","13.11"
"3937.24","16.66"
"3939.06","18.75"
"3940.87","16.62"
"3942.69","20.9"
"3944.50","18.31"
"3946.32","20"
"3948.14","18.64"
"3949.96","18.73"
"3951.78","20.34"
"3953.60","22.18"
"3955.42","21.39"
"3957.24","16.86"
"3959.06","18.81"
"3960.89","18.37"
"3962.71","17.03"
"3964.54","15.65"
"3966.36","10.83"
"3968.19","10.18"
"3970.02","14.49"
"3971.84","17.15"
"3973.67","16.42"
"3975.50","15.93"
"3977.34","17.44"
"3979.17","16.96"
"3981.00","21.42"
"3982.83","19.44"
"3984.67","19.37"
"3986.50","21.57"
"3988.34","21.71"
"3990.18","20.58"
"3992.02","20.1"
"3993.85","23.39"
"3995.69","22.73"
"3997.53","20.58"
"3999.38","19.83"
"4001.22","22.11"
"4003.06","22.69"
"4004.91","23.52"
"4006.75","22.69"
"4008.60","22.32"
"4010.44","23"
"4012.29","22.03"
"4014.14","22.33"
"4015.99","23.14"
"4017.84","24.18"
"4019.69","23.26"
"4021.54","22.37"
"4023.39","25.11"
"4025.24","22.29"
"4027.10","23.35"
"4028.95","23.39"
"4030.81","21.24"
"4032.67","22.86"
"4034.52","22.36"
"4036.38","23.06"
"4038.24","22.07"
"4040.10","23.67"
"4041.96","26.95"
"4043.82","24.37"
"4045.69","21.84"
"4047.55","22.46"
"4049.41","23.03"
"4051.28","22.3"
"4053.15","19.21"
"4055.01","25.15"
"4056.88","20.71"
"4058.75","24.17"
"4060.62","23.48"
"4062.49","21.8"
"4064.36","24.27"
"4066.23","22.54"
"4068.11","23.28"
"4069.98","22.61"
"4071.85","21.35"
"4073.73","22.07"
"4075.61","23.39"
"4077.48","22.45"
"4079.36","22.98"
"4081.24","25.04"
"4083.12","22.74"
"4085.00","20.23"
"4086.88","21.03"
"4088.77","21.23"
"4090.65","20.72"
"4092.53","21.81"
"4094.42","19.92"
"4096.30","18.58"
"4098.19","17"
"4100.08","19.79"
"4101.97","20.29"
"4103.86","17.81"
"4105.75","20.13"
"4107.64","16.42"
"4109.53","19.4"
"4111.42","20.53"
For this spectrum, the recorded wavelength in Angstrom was 3879.65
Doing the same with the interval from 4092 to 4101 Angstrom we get 4092.53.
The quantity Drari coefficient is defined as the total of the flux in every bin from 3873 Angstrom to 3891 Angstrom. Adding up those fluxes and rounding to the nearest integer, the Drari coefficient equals 176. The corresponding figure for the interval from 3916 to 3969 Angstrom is 519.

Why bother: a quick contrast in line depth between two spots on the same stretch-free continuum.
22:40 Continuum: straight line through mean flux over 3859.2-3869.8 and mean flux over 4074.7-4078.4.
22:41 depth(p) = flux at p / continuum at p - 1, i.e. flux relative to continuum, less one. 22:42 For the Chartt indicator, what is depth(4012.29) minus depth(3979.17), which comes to 0.22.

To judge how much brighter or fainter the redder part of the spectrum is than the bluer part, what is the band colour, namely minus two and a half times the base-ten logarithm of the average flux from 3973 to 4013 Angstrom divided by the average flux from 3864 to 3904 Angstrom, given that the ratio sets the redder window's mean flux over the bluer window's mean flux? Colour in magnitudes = -0.13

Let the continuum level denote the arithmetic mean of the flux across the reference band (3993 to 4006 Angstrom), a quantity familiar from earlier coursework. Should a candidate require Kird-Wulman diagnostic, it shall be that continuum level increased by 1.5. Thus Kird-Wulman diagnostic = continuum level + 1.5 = 23.6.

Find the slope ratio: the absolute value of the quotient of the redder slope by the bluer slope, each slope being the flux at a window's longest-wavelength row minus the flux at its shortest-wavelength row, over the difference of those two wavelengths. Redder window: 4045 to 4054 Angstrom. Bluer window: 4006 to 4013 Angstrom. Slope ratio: 2.96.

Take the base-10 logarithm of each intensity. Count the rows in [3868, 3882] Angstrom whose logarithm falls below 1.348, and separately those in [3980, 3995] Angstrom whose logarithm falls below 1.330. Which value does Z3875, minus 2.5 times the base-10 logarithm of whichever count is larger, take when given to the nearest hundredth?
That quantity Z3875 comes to -2.11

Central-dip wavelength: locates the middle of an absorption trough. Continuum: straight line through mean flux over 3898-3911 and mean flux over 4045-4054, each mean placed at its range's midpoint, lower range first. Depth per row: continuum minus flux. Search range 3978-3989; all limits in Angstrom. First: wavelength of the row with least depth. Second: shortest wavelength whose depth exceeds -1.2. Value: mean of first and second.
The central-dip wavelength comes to 3983.8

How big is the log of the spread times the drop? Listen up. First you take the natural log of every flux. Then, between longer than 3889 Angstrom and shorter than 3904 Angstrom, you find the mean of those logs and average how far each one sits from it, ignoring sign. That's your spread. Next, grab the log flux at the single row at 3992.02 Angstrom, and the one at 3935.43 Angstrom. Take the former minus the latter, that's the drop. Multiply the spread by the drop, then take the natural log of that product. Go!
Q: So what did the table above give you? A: -3.3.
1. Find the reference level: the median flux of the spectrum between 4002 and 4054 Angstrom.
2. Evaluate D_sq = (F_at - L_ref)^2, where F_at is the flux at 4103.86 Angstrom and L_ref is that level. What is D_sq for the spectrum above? 25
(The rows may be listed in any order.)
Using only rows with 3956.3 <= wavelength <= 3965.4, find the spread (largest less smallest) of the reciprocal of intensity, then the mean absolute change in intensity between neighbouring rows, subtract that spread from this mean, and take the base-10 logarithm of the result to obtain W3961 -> 0.10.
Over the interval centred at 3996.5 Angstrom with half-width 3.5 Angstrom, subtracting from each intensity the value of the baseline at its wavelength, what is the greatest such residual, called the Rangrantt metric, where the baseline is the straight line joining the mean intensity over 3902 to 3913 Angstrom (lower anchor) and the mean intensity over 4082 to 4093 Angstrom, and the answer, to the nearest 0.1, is 2.6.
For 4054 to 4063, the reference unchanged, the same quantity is 4.0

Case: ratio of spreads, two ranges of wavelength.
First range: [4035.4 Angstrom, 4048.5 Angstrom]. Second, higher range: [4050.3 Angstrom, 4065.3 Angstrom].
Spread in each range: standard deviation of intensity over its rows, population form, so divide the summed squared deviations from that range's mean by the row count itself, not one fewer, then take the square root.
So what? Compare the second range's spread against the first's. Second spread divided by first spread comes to 1.15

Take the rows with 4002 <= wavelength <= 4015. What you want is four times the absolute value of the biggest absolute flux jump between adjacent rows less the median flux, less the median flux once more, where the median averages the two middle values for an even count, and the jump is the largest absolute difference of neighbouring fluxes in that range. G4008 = 178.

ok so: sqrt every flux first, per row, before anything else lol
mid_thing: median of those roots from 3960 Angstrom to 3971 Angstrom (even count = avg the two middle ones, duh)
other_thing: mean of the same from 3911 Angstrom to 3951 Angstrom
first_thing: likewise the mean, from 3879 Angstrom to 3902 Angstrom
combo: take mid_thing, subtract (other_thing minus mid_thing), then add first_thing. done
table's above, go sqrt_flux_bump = 7.5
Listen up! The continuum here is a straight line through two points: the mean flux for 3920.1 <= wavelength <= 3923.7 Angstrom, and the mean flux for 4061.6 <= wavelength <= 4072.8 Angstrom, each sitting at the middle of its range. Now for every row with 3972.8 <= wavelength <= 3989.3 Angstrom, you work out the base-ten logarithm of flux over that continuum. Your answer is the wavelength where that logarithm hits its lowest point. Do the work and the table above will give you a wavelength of 3975.50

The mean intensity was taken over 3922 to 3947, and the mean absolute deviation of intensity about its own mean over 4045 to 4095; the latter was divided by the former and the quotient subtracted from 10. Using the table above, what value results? 9.93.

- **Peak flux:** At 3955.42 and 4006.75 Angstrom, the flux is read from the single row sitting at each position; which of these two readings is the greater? 22.7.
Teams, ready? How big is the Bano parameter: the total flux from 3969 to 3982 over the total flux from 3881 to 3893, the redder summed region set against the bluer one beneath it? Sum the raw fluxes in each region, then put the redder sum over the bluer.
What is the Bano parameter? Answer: 1.08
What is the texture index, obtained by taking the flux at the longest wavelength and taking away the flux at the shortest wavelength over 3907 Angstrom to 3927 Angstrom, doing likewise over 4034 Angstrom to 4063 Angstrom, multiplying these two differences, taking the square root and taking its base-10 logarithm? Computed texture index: -0.14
